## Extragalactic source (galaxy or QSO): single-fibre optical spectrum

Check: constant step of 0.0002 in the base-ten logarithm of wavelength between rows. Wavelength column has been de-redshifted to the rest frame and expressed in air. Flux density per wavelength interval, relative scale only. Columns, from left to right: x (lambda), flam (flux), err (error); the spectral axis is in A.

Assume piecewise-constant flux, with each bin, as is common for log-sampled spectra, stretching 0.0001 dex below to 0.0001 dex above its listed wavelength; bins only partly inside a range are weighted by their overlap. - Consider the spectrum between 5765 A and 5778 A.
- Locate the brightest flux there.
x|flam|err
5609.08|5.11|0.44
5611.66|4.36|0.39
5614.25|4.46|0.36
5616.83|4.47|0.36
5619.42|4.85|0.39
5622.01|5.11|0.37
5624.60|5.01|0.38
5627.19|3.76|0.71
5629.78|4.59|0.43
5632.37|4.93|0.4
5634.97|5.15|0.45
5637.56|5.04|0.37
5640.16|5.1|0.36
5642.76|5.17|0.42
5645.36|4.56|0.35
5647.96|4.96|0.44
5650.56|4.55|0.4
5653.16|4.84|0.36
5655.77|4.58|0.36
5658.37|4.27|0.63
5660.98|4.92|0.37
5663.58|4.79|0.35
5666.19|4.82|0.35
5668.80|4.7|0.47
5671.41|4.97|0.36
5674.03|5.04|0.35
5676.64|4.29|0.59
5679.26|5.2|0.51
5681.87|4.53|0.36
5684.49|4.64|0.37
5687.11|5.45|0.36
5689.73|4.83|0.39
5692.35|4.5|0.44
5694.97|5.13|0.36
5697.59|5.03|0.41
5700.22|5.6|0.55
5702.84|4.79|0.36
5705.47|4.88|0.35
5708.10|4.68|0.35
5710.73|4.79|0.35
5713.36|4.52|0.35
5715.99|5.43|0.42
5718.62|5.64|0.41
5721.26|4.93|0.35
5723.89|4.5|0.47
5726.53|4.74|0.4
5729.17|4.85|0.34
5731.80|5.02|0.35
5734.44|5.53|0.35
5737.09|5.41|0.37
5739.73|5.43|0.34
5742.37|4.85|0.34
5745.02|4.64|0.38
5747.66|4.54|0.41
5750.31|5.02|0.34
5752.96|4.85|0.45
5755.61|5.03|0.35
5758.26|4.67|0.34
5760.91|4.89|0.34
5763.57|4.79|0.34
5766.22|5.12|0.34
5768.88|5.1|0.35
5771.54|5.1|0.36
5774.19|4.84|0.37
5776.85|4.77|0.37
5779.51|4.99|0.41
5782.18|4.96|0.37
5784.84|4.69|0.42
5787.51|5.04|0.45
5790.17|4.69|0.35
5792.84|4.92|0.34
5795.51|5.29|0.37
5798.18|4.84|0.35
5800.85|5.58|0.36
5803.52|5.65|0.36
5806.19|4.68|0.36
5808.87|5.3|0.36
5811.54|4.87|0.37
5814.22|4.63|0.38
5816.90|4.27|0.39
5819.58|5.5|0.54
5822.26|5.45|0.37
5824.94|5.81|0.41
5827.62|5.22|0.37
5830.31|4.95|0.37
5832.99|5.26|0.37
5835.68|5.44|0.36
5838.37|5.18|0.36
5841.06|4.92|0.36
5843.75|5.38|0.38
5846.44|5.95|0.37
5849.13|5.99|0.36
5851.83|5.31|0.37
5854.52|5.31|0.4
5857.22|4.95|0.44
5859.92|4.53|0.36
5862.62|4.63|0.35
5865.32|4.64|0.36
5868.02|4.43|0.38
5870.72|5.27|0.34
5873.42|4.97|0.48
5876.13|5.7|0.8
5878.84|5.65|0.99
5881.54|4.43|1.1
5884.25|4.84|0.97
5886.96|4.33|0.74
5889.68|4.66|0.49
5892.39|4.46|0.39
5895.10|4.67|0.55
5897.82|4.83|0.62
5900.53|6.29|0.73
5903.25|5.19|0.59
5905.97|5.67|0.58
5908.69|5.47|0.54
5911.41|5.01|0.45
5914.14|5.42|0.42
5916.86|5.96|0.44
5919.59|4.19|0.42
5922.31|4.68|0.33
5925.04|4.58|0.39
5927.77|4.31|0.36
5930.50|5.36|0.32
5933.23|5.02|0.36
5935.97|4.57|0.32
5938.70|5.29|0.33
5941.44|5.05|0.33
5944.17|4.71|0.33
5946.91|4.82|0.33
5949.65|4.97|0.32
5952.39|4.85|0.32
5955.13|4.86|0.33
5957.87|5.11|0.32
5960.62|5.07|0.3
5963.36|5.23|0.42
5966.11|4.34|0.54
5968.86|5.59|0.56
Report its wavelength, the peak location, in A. 5766.22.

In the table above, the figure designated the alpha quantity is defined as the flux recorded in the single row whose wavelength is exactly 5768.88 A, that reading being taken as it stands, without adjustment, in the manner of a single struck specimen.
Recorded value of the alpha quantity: 5.1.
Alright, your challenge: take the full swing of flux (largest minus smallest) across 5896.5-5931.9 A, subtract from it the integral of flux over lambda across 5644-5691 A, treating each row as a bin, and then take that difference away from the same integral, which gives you 447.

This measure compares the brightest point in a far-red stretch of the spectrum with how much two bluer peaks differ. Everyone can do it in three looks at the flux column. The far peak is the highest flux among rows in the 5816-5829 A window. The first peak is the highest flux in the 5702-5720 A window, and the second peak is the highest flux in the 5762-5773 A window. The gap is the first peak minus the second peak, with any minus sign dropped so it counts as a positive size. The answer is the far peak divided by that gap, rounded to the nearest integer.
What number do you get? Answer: 11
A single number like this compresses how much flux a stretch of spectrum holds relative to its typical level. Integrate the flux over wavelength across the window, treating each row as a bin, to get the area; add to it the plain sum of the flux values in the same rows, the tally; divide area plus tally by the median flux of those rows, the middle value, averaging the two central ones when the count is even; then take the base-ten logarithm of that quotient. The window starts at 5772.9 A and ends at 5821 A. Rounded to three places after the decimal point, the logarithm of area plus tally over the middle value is 1.827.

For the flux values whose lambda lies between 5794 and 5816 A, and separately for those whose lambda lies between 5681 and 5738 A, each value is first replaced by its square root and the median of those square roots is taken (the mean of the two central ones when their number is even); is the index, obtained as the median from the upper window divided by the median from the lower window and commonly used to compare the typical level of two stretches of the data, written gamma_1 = 1.022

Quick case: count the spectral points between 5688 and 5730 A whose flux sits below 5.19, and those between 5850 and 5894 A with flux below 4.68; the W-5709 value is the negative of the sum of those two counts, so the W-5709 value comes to -21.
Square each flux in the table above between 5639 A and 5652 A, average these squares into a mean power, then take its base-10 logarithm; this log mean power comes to 1.38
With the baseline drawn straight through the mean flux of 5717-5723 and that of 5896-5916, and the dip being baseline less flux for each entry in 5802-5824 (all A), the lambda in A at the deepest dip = 5816.90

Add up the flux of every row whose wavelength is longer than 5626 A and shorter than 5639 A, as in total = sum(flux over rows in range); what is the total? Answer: 23.5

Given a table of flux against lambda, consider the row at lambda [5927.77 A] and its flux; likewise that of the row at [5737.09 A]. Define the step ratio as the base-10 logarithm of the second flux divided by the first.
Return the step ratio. 0.10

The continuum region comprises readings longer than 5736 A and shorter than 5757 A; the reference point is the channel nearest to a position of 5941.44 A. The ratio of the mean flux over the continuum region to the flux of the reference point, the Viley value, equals 0.98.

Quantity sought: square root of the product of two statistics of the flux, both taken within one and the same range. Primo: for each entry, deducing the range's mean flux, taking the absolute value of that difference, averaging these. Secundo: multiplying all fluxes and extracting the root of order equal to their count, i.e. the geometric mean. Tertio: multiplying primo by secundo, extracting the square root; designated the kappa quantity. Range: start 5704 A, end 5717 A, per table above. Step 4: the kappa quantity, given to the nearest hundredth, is 1.07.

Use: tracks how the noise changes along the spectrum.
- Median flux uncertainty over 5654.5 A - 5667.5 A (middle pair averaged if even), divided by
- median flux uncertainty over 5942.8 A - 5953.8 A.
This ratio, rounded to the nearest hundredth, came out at 1.11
